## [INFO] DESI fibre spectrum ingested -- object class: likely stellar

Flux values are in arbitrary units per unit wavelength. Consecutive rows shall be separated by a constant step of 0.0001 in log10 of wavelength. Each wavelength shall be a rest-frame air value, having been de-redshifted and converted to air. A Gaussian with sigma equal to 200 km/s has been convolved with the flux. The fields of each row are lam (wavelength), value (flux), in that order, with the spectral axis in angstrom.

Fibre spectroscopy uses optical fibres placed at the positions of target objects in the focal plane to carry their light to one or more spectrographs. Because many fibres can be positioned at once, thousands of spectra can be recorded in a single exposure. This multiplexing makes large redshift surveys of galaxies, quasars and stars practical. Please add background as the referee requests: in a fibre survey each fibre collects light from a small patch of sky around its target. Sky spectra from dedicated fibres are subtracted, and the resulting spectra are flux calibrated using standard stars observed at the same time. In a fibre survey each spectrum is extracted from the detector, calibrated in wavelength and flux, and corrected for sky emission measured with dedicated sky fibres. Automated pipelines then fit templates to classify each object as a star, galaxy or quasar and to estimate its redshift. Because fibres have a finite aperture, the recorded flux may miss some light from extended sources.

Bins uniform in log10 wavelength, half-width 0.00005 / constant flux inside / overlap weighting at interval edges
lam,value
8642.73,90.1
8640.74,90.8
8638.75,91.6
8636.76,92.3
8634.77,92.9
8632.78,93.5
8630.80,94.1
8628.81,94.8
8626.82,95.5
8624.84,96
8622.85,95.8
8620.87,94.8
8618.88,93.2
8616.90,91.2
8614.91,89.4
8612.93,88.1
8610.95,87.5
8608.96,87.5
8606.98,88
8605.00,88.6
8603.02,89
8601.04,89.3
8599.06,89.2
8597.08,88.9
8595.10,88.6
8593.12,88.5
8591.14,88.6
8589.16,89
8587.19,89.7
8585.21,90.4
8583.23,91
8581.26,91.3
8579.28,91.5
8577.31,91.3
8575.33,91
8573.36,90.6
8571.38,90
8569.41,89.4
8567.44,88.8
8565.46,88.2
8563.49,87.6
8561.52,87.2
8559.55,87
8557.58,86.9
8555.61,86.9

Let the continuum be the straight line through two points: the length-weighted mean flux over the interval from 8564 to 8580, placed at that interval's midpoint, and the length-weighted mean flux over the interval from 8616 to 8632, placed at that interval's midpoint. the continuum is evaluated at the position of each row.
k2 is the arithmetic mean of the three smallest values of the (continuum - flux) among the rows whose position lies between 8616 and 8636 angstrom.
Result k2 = -1.2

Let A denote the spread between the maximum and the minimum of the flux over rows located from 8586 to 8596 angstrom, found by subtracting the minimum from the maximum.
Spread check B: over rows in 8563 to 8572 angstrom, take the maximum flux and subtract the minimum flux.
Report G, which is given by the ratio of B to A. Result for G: 2.0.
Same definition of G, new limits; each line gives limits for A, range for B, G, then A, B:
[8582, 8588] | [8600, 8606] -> 0.5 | 1.30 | 0.7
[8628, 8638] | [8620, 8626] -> 0.5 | 2.50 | 1.2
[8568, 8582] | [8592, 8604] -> 0.4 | 2.10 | 0.8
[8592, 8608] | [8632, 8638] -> 0.9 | 1.30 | 1.2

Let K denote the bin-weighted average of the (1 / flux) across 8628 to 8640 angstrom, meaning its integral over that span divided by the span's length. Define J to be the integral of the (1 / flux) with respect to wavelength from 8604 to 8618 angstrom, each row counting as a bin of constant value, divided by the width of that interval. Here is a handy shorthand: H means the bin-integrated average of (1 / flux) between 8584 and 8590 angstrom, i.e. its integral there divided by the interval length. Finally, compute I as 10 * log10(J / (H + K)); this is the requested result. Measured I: -2.88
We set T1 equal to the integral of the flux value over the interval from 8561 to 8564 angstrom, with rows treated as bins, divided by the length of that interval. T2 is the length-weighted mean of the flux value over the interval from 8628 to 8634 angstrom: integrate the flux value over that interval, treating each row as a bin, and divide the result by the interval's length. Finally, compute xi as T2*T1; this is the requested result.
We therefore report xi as 8229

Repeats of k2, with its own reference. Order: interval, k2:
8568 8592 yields -0.8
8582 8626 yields -1.2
